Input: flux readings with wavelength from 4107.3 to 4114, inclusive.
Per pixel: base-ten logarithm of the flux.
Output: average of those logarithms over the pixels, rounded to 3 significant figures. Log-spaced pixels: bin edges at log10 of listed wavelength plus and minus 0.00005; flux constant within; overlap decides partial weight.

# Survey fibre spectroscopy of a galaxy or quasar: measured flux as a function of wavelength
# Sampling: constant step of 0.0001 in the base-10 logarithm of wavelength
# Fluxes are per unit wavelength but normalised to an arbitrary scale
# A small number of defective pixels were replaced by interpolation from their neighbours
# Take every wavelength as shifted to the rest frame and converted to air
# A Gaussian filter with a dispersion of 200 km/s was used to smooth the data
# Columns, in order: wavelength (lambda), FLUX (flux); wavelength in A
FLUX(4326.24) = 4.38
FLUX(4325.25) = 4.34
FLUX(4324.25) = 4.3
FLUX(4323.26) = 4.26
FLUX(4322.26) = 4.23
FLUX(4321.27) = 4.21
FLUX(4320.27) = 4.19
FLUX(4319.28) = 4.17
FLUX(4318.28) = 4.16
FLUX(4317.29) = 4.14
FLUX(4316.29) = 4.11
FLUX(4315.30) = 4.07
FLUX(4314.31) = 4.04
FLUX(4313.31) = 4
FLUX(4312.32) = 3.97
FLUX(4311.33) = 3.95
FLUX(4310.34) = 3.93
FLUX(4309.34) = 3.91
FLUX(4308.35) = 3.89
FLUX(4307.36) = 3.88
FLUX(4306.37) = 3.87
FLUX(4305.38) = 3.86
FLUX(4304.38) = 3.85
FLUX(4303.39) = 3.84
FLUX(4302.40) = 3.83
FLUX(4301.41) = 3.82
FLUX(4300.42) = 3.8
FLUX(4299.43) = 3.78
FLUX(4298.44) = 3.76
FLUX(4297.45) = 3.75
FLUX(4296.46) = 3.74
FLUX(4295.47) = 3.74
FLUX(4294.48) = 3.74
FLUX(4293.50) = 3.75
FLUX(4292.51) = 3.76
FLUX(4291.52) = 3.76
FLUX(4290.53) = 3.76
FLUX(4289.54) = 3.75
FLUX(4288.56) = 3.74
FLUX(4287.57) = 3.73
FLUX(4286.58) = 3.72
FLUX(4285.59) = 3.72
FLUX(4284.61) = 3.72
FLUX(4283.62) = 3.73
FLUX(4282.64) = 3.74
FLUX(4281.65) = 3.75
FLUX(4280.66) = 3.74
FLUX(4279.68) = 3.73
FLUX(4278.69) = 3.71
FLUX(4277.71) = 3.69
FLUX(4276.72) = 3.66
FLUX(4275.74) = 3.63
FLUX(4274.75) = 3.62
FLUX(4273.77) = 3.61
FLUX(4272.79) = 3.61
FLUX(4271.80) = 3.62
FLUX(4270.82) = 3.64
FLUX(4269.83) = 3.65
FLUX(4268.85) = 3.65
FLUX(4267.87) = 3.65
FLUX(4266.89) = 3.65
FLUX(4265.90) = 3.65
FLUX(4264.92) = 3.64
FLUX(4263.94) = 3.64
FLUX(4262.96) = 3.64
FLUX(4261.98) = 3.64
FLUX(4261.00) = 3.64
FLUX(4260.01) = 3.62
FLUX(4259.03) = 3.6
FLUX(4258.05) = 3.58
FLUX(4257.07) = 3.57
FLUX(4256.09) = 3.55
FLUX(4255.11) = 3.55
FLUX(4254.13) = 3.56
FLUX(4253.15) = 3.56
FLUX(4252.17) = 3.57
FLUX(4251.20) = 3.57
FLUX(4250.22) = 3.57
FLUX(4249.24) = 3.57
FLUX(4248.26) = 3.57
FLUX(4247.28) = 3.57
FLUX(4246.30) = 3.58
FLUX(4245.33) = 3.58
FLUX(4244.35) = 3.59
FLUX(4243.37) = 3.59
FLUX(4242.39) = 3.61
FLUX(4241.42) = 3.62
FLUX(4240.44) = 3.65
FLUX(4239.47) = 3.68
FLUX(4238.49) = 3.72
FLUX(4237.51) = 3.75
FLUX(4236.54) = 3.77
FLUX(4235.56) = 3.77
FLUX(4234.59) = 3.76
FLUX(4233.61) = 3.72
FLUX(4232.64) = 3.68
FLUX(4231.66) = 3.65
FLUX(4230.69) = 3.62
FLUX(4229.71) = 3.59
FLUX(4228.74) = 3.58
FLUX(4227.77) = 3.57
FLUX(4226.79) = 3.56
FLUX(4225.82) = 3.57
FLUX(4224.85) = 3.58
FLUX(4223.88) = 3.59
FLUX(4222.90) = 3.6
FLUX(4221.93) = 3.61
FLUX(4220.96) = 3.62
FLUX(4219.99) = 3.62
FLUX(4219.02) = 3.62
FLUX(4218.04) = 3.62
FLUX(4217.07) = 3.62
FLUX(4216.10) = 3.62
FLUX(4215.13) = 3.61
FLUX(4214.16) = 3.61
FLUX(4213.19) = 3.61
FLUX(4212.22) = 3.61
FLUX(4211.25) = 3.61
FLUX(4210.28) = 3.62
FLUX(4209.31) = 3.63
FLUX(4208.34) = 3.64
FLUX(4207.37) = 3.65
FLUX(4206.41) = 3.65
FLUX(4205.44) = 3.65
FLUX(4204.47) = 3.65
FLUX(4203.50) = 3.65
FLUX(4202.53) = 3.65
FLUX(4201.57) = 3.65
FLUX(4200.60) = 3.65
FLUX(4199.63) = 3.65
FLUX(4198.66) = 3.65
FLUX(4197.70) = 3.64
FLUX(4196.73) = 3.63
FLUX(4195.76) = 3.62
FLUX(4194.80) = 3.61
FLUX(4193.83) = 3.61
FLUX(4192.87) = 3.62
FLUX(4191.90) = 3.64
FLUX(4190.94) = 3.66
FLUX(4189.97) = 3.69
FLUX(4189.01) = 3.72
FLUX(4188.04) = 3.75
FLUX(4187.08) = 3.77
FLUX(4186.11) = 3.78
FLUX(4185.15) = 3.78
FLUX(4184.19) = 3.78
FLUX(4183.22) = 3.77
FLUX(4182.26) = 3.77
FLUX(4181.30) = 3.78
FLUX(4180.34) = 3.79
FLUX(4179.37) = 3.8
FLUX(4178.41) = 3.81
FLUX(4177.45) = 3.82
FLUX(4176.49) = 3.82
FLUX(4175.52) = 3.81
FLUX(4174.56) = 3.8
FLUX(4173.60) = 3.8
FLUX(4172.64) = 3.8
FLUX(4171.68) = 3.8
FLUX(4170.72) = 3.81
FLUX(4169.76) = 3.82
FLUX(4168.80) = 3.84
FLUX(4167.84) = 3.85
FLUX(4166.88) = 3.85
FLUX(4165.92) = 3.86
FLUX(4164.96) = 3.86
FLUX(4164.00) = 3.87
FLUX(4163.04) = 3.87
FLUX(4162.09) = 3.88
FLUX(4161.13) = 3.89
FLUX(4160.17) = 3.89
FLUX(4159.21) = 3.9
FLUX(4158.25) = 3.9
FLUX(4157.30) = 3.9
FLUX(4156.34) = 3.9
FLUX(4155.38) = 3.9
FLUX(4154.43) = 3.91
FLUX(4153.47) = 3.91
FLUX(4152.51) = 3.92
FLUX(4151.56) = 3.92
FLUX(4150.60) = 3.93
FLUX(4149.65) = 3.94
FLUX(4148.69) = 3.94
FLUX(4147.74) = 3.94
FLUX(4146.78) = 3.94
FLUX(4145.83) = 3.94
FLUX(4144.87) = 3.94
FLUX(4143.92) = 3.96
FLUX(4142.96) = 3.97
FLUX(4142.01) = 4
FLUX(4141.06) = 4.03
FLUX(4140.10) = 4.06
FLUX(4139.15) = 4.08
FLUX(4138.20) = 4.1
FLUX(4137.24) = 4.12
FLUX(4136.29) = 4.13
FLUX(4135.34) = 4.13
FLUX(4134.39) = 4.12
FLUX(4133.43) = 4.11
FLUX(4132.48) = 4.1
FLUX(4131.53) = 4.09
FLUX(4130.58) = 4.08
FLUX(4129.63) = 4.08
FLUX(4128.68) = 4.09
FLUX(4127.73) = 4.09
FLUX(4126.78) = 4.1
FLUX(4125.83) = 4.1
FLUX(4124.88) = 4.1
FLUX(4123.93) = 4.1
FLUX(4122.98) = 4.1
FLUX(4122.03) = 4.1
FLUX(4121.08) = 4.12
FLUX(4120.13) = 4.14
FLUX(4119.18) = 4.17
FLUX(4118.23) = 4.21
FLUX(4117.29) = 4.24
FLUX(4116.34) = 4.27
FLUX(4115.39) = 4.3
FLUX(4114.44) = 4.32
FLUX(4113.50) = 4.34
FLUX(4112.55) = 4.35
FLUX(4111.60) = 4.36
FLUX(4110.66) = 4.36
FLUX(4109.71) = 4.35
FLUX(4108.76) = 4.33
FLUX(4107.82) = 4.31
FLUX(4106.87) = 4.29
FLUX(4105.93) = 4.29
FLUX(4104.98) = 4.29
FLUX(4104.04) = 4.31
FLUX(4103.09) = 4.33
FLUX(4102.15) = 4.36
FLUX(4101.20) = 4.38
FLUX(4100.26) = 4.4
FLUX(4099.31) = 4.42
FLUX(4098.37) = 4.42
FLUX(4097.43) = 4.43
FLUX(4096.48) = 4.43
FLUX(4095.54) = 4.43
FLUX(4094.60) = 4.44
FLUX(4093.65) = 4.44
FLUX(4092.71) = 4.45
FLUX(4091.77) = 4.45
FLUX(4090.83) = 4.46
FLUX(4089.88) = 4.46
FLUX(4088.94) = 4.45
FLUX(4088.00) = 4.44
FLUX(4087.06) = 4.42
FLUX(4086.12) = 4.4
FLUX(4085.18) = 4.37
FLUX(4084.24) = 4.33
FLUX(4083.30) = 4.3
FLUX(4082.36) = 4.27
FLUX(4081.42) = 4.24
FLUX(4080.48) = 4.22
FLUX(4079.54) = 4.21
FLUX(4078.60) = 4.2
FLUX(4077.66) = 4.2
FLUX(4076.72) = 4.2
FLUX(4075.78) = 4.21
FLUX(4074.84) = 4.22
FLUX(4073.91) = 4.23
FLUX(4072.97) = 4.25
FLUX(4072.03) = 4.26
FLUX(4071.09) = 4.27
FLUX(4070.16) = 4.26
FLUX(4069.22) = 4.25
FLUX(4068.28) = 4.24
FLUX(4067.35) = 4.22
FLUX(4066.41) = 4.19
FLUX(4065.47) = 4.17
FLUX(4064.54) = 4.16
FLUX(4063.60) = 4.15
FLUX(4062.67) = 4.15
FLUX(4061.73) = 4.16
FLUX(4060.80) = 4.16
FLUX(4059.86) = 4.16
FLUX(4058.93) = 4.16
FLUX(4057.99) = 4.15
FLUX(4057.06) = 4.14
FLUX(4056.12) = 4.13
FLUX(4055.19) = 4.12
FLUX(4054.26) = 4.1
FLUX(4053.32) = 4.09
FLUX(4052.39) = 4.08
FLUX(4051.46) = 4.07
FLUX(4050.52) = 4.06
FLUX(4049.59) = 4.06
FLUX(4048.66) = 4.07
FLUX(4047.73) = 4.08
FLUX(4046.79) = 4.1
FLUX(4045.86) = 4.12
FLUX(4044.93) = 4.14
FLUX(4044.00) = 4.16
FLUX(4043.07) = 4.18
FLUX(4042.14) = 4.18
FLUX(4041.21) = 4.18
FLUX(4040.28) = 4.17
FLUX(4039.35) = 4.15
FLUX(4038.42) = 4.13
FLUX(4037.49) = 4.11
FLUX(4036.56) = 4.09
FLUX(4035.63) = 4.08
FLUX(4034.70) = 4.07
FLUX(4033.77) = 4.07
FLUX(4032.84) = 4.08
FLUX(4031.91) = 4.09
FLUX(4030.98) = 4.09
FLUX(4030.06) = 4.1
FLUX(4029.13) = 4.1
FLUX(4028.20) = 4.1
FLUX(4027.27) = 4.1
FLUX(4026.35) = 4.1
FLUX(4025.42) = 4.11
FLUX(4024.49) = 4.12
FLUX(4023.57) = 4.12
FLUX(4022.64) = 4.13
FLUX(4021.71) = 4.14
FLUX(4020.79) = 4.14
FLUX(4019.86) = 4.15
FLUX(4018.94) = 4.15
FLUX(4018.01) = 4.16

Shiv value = 0.638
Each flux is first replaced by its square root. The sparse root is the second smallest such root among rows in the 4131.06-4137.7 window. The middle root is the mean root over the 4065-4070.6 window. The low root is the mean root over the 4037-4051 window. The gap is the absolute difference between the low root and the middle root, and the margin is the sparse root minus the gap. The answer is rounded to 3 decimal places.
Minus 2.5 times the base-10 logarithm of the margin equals -0.753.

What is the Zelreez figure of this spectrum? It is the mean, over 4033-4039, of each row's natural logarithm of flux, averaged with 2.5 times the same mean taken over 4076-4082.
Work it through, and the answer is 2.50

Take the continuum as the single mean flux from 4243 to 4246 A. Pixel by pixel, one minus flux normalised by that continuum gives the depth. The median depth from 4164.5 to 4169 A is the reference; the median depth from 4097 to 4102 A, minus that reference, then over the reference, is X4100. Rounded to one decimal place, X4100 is 2.2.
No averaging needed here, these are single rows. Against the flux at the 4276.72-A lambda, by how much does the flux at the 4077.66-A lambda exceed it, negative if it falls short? 0.54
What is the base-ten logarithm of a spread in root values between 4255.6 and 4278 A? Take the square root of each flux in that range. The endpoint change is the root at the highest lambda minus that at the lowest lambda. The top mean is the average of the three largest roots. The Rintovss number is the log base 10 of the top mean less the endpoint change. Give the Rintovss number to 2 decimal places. 0.27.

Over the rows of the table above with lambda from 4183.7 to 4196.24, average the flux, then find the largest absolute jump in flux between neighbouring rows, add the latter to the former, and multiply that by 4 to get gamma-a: 14.9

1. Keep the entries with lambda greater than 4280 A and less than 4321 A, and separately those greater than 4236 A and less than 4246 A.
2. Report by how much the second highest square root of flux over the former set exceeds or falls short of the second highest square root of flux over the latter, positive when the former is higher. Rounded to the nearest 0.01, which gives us 0.11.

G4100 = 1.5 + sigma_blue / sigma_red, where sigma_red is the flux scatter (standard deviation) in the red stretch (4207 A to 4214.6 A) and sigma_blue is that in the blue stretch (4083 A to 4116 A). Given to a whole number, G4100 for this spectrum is 5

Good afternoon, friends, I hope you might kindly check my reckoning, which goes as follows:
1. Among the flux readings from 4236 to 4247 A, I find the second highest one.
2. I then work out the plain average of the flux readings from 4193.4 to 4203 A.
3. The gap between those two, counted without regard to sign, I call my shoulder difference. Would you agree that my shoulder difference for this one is 0.11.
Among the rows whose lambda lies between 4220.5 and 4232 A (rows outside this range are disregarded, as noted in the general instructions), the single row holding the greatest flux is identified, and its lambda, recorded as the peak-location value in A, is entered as 4231.66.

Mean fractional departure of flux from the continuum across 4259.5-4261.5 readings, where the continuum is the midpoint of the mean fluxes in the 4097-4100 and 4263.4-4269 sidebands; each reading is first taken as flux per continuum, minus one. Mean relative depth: -0.10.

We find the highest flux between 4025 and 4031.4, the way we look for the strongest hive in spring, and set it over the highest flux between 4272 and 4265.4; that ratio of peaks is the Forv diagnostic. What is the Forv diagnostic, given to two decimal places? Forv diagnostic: 1.13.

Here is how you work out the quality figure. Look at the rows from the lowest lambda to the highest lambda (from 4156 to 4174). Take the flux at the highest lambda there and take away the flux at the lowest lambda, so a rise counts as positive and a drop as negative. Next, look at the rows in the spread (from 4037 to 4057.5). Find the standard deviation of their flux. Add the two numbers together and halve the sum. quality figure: -0.030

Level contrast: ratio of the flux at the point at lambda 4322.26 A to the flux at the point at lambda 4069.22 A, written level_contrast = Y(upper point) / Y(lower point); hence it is 1.00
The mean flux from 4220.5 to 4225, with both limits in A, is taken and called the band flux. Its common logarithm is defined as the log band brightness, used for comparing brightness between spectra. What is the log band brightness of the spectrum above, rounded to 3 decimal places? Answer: 0.556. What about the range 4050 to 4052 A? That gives 0.609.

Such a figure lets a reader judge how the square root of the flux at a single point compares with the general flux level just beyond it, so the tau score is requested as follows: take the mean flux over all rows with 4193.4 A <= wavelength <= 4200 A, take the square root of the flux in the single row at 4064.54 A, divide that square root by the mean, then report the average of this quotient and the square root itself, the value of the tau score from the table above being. 1.30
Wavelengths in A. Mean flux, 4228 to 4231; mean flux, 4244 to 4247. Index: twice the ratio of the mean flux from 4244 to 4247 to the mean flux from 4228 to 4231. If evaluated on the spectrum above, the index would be 1.99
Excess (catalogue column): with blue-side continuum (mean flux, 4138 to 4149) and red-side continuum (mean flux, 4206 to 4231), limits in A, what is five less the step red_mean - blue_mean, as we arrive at 5.38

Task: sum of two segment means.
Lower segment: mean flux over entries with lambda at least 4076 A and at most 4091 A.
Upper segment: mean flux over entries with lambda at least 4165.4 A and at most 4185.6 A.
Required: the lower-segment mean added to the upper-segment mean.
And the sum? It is 8.1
